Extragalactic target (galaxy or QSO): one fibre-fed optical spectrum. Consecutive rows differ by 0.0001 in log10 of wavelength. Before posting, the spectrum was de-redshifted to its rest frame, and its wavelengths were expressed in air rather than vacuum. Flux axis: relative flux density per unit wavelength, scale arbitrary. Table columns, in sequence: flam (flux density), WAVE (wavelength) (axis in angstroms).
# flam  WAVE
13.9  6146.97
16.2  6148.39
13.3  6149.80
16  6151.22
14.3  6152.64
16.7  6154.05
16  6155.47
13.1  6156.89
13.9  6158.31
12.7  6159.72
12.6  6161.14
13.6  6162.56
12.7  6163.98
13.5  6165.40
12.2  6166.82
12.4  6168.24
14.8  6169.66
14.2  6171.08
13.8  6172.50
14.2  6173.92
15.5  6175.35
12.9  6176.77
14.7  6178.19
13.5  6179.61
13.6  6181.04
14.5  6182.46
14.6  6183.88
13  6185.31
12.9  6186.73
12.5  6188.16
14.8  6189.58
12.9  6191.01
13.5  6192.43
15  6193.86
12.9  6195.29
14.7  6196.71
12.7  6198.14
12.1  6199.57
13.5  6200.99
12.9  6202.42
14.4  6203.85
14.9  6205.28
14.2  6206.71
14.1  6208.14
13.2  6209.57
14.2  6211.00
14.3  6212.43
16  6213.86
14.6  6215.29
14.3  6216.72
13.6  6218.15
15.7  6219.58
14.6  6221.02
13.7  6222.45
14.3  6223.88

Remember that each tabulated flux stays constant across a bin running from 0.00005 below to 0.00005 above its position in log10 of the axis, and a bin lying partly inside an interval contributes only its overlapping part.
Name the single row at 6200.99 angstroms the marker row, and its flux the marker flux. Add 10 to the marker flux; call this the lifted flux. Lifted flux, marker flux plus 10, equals 23.5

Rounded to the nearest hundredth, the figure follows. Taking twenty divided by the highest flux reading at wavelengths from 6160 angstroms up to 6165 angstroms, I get 1.47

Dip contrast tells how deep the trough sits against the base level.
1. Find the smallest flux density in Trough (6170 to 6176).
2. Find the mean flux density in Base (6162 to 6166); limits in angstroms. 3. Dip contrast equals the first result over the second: 1.04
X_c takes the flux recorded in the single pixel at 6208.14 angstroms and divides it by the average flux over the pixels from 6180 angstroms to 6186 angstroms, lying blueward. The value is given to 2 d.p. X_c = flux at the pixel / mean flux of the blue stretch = 1.01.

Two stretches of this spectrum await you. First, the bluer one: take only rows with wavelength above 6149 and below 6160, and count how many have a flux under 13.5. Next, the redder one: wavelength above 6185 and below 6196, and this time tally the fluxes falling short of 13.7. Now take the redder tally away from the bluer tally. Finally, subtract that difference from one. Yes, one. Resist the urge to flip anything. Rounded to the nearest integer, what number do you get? 4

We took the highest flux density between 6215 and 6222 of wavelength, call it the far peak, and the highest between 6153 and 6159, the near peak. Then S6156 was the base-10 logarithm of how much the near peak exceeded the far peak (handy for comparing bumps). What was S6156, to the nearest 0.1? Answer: 0.0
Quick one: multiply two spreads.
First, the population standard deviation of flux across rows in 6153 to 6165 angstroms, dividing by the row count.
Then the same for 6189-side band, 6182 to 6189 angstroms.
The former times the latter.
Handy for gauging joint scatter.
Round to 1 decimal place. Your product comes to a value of 1.3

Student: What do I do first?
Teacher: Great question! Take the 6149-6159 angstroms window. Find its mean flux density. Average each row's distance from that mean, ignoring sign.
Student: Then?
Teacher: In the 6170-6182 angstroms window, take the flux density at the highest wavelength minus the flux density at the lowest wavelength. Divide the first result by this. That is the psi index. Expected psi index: -2.1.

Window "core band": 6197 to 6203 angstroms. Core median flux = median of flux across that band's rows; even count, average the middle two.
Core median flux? 12.8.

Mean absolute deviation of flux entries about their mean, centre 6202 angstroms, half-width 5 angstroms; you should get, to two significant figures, 0.83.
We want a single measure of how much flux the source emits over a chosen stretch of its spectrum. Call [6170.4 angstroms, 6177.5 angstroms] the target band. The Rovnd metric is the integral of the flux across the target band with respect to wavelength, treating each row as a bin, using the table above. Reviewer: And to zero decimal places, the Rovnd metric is 100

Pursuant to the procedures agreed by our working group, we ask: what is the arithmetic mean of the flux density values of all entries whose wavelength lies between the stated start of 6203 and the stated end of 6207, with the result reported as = 14.5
